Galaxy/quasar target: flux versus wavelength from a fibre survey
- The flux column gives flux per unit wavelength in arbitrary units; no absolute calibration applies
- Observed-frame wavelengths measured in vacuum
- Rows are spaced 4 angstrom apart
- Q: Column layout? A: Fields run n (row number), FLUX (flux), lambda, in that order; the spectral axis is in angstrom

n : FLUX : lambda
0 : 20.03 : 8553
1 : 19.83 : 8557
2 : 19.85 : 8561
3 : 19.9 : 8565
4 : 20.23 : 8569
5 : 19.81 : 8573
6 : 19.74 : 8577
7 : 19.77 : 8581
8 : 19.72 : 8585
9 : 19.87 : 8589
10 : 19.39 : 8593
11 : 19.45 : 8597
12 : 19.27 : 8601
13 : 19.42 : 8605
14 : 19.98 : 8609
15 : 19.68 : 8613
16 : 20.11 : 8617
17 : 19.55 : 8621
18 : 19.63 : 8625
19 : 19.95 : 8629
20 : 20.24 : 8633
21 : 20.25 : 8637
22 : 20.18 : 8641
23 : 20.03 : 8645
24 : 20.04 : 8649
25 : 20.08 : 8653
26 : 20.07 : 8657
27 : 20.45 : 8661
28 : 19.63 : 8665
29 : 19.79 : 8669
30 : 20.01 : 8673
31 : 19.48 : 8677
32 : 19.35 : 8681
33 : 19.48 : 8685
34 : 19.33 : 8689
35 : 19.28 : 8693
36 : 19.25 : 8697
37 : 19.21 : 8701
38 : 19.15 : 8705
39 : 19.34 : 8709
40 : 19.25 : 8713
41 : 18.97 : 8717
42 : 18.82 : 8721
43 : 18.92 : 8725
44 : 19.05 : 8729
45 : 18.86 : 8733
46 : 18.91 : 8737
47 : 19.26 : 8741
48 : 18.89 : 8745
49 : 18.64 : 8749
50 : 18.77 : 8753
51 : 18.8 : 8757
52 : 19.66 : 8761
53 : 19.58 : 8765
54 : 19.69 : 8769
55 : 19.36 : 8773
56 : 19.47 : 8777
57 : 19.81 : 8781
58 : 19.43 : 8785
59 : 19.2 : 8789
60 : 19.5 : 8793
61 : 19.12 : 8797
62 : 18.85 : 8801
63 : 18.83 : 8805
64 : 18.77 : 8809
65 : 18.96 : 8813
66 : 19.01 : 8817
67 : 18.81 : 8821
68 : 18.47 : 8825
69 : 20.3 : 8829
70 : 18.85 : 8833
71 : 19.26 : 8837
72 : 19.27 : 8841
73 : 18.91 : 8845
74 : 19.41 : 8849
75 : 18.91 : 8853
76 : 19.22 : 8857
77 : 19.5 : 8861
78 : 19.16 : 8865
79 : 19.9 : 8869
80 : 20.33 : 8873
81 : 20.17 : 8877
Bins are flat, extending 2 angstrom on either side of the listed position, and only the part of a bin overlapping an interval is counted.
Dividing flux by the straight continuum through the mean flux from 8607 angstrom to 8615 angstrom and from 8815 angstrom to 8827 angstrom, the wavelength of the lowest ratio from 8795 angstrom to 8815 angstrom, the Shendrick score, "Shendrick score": 8809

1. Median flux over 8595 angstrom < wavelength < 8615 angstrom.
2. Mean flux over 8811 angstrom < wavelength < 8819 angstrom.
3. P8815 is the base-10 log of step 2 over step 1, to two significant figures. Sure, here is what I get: -0.011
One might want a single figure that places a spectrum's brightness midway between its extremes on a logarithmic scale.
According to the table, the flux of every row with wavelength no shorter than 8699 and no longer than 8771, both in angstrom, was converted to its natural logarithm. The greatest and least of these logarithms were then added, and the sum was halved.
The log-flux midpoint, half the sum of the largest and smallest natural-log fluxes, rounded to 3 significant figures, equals 2.95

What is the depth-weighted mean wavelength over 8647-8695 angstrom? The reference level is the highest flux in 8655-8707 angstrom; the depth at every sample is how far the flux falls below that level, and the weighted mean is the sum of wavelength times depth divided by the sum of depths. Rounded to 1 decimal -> 8676.9 angstrom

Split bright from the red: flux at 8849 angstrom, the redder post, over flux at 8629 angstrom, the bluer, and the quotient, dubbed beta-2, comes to 0.973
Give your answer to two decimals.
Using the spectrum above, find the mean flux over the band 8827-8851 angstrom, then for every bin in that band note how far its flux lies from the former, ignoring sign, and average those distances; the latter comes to 0.35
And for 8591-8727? 0.37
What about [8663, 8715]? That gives 0.19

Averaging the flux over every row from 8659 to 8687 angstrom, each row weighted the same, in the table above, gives 19.7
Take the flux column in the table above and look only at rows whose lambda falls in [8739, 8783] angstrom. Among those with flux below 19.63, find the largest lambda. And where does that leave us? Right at 8777 angstrom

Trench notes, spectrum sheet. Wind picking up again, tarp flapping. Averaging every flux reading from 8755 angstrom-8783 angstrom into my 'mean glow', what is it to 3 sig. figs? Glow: 19.5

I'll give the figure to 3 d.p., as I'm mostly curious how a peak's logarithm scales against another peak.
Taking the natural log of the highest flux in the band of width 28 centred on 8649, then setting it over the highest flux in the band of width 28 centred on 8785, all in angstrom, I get 0.152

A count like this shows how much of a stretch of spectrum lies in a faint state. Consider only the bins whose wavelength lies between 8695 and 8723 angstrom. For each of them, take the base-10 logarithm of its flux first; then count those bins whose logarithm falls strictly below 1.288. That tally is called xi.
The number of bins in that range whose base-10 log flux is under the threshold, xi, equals 7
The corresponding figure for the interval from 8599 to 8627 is 1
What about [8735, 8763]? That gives 6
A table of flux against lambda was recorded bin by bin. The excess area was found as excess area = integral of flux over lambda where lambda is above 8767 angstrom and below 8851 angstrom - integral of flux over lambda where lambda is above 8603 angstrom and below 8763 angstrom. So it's -1506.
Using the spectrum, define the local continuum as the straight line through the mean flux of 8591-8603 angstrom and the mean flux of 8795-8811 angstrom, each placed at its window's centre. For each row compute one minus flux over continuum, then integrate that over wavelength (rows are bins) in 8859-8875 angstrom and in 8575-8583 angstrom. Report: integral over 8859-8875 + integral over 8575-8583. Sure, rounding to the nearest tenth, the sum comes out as -1.0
